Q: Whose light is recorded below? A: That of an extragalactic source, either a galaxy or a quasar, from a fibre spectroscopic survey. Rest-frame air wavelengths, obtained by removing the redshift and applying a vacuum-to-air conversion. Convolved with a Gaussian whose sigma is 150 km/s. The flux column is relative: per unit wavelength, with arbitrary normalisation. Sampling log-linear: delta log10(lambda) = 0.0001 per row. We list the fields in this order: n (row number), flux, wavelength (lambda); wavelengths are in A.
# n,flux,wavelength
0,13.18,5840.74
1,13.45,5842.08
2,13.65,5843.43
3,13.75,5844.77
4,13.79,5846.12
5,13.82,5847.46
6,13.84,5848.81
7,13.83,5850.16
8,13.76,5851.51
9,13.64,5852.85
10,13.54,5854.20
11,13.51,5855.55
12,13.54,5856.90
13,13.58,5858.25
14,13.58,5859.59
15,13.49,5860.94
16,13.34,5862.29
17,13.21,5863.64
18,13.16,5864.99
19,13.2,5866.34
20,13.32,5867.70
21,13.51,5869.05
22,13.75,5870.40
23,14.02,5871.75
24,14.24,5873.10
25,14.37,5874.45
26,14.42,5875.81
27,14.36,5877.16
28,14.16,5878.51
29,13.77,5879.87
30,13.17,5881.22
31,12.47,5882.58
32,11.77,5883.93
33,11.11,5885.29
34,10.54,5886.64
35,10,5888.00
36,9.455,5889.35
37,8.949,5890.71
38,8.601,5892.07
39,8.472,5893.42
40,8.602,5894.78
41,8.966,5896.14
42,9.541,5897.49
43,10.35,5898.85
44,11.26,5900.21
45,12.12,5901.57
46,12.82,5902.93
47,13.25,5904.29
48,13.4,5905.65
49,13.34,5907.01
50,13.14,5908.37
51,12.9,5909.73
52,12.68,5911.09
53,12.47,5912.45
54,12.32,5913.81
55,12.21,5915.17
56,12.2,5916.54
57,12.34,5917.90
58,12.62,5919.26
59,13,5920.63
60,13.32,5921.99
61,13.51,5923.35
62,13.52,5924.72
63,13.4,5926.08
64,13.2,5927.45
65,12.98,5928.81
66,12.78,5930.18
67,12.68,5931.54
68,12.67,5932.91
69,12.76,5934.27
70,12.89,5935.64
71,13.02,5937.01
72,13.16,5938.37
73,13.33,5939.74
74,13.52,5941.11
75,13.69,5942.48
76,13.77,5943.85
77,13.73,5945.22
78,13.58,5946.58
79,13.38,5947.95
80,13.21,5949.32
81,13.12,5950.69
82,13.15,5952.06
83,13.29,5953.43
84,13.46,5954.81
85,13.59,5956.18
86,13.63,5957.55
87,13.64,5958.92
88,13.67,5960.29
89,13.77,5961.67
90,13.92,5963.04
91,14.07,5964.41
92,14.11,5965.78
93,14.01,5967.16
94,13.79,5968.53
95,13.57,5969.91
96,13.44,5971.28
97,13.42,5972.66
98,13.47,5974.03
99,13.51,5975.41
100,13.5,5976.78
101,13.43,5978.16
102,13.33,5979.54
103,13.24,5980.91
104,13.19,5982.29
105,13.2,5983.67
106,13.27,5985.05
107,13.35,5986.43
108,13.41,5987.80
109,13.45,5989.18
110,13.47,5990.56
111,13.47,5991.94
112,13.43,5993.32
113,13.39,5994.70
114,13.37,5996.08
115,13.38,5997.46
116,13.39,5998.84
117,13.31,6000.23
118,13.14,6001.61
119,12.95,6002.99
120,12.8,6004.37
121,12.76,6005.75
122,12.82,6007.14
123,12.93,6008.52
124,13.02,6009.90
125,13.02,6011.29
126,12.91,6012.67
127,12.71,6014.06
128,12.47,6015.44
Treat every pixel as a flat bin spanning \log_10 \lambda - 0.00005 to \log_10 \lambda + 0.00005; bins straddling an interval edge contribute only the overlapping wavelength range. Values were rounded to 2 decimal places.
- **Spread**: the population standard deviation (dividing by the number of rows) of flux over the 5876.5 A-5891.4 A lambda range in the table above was 1.84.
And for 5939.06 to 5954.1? 0.23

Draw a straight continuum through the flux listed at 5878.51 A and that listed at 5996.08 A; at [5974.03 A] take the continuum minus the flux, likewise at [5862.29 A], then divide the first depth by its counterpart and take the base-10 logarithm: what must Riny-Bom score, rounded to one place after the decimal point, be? -1.3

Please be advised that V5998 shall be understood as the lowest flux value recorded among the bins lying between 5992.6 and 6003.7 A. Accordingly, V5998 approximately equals 12.95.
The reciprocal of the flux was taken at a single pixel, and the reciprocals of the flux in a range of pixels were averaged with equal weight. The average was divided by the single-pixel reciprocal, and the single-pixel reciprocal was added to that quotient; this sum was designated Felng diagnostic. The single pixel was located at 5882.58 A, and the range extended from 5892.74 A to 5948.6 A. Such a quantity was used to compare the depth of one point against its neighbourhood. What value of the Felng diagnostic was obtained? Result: 1.09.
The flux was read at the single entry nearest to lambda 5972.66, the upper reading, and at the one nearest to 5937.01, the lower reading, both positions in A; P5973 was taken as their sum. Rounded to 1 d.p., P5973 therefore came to 26.4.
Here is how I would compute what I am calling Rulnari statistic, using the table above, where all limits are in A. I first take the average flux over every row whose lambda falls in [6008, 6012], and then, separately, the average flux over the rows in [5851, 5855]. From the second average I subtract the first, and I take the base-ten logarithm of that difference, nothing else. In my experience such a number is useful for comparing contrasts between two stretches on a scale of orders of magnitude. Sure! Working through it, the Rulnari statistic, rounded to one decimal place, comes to -0.2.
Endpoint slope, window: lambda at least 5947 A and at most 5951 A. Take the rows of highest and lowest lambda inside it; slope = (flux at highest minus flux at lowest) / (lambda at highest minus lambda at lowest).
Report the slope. -0.09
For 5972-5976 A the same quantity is 0.03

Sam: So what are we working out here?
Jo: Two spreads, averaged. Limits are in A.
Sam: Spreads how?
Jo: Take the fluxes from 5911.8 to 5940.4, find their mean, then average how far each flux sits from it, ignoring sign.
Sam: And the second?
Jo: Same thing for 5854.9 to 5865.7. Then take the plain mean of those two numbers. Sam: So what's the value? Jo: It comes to 0.2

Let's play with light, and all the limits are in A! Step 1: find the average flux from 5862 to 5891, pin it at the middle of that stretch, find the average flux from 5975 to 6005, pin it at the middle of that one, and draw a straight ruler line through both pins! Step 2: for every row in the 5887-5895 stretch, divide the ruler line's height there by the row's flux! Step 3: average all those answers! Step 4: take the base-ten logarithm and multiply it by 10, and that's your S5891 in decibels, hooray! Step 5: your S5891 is 1.5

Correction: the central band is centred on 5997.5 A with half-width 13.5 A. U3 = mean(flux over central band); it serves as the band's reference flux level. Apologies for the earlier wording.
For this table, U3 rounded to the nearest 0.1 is 13.2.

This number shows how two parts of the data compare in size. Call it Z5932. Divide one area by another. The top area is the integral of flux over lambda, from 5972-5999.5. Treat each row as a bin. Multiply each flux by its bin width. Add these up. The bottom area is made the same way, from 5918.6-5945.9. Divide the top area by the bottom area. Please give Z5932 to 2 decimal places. 1.02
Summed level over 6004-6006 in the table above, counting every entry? 25.6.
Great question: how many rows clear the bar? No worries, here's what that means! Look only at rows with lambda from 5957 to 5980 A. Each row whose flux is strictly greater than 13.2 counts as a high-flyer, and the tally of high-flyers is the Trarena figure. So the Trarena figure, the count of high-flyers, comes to 17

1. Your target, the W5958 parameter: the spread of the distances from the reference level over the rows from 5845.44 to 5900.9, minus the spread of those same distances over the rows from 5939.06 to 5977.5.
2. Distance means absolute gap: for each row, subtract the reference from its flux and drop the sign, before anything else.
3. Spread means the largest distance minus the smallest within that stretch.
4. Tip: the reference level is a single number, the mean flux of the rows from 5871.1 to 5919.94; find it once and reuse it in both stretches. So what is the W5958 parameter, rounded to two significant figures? 2.3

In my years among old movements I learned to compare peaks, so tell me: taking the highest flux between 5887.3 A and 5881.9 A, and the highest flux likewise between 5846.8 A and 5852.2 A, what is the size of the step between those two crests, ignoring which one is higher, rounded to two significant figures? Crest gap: 1.4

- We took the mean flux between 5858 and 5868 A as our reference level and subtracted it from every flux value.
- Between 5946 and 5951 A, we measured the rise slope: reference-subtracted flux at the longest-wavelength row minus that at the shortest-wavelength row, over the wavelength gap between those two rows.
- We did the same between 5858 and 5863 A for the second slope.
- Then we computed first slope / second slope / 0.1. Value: 19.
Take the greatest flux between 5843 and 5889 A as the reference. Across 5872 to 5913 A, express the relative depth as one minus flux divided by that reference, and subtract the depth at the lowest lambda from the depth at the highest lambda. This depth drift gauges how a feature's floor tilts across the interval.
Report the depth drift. 0.12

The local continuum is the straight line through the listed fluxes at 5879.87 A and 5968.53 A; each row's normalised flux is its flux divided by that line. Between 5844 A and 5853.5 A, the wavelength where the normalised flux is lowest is 5852.85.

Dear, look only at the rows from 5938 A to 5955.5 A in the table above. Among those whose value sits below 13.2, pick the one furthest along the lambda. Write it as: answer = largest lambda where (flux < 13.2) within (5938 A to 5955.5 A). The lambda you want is 5952.06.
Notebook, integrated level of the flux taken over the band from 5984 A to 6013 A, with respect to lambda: 383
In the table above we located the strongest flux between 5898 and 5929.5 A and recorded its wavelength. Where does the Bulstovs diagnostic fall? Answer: 5924.72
